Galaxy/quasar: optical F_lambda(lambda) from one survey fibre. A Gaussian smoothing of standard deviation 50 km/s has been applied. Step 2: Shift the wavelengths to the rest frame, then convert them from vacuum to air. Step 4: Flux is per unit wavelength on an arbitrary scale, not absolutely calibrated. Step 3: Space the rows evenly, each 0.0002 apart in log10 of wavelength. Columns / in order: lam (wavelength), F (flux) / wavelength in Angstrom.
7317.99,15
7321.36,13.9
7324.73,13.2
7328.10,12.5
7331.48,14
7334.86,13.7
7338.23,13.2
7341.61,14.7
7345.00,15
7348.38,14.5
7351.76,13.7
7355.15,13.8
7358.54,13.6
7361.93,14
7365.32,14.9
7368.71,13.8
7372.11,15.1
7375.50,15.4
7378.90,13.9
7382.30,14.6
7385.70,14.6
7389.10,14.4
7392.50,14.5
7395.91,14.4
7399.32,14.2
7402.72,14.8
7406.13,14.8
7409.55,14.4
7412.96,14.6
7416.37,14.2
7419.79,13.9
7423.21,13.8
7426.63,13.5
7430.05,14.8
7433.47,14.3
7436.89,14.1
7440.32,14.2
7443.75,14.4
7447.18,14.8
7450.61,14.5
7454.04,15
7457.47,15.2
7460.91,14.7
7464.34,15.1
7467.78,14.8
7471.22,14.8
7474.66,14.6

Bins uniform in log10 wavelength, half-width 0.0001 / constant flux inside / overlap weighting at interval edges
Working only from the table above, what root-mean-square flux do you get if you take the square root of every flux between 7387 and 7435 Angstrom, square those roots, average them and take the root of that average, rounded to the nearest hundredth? 3.79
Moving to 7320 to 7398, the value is 3.76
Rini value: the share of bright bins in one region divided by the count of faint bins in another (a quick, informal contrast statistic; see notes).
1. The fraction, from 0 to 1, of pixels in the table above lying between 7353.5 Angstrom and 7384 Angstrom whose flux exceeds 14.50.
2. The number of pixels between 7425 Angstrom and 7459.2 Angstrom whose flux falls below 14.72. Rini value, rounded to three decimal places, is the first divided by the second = 0.074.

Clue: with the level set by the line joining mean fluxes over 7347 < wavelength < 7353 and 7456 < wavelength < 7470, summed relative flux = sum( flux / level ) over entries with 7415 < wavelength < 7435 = 5.8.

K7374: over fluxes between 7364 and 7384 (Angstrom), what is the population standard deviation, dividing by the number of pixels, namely 0.59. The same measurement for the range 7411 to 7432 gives 0.45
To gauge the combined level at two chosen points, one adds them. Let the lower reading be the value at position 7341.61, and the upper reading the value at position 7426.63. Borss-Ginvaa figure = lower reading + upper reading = 28.2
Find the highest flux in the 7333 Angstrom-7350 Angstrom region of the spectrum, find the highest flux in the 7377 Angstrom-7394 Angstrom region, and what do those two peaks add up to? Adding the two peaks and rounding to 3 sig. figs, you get 29.6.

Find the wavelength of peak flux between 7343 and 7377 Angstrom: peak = 7375.50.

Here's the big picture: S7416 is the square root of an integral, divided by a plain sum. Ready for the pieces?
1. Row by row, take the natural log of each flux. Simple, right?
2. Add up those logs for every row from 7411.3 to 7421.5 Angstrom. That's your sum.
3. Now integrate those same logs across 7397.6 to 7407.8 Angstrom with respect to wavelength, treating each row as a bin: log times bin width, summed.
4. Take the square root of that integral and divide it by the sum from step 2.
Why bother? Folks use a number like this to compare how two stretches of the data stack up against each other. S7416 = 0.657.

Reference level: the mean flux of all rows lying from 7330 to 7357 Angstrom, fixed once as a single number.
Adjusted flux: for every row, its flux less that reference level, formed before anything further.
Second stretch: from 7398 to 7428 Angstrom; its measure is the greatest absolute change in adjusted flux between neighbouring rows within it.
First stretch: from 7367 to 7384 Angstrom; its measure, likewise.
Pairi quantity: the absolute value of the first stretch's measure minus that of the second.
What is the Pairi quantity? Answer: 0.90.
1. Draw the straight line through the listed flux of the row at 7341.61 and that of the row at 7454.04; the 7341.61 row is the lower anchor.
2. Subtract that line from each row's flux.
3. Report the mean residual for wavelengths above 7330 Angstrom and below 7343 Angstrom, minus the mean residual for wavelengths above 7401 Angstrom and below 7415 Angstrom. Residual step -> -0.6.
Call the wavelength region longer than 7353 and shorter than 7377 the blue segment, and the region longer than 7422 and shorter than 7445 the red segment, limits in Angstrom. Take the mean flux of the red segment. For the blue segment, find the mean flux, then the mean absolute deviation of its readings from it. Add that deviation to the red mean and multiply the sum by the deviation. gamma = 10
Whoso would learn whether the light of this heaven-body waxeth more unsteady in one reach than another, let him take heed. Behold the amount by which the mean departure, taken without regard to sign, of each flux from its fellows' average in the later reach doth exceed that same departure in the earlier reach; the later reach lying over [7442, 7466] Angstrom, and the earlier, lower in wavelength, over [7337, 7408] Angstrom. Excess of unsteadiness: -0.21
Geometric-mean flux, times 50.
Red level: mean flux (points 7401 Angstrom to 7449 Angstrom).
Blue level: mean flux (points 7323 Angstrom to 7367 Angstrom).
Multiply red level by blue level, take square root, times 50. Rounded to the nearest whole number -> 706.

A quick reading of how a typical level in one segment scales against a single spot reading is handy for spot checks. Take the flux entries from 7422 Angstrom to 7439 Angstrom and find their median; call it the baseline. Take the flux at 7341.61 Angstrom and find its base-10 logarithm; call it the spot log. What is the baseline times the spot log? 16.5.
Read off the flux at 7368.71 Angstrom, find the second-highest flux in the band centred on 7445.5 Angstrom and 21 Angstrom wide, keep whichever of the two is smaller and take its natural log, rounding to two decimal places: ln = 2.62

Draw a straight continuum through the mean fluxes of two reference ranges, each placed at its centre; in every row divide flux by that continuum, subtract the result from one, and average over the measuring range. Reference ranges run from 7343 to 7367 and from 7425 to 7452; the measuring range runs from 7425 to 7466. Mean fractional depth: -0.015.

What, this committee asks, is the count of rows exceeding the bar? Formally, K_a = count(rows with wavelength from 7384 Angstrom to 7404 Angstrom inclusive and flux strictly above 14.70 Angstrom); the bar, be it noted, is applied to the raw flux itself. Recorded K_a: 1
